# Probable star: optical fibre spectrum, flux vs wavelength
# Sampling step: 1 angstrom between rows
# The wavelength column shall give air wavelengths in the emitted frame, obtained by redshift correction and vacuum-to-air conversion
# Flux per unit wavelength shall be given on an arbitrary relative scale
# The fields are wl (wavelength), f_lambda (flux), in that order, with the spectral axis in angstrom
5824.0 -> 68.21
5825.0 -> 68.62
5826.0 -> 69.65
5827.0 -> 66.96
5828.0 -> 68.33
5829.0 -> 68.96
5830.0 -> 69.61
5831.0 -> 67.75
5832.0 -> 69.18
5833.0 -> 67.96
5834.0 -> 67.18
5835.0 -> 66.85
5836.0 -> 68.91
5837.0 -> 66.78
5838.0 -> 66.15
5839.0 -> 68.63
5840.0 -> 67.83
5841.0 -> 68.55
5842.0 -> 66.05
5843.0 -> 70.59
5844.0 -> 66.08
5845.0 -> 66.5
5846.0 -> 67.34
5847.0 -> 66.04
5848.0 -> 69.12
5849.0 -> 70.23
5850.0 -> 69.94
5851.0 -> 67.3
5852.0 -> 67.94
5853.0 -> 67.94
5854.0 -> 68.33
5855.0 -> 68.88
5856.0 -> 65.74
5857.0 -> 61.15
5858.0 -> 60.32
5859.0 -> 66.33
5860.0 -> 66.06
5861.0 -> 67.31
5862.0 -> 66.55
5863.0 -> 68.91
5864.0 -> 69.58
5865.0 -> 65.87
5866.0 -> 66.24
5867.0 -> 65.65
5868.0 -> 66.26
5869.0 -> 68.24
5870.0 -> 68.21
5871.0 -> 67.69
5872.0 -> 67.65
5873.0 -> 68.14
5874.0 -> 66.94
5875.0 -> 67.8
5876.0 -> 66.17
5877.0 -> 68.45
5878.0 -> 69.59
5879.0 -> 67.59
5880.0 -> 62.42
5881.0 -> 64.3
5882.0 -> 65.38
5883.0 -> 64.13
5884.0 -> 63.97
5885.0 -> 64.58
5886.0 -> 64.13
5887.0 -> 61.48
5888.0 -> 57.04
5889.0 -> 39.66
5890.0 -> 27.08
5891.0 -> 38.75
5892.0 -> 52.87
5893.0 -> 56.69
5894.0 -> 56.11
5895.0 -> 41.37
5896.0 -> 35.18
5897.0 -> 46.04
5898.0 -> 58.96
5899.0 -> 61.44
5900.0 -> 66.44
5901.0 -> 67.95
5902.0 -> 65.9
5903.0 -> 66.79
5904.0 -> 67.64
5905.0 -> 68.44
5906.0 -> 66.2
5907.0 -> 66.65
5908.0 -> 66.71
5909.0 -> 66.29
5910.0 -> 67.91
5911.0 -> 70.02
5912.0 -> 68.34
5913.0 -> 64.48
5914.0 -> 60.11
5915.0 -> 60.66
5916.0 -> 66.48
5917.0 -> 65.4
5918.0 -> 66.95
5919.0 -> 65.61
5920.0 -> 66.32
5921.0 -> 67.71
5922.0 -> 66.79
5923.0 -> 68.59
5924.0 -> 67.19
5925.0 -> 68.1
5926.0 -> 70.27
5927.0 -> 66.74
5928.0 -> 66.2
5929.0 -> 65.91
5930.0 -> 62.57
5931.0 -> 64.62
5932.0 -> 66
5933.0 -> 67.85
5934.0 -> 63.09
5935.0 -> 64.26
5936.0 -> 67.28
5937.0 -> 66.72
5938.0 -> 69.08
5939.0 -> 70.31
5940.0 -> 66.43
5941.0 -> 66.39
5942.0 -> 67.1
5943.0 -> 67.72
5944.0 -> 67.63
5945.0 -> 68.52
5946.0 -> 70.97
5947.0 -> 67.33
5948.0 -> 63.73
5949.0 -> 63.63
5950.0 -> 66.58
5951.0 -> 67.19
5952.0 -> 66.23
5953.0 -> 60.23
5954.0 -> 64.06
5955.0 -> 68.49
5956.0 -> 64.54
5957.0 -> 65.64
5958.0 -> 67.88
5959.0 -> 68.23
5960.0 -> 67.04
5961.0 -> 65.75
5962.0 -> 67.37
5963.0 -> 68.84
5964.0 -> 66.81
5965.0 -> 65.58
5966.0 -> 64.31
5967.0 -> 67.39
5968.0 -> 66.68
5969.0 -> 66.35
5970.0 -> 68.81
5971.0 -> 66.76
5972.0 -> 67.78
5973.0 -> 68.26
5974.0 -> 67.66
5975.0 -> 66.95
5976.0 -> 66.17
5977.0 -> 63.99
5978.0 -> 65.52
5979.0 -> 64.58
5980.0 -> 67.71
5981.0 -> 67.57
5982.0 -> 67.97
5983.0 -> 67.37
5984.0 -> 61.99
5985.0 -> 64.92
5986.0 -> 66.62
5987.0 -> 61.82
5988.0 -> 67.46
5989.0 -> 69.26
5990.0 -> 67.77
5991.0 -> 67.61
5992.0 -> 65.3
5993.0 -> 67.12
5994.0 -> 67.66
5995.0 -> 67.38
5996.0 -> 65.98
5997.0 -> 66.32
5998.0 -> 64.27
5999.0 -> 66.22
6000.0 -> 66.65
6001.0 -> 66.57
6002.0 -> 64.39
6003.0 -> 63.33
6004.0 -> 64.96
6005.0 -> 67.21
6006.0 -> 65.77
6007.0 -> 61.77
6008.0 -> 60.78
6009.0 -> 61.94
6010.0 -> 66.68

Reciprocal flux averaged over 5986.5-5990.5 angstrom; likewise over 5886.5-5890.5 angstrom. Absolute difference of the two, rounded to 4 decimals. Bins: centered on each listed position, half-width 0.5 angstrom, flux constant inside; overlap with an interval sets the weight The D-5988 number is 0.0089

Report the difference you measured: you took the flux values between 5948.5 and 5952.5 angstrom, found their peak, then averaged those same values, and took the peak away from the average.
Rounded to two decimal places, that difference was -1.28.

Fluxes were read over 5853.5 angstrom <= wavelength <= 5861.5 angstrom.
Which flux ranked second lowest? 61.15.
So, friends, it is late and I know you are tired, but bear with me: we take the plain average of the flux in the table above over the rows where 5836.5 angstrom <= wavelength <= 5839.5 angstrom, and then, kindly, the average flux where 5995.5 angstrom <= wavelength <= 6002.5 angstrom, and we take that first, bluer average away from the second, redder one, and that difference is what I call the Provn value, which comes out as -1.42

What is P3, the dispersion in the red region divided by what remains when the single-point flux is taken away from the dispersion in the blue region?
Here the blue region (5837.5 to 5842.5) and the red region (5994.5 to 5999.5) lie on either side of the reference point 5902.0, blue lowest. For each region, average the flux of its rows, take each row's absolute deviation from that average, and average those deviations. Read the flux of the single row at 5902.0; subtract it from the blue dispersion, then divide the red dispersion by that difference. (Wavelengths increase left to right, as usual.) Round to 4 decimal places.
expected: -0.0112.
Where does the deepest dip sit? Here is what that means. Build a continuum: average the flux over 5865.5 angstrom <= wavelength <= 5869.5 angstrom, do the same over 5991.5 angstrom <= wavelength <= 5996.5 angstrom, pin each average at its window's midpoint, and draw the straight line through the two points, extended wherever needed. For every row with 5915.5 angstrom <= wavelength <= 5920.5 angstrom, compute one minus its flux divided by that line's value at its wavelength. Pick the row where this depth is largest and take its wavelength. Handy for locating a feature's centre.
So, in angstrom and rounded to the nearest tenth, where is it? 5917.0 angstrom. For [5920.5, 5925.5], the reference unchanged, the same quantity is 5922.0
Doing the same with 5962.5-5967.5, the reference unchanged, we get 5966.0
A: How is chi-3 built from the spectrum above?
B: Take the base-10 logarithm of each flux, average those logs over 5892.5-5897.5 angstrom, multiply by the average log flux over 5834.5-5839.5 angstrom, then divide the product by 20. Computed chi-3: 0.1523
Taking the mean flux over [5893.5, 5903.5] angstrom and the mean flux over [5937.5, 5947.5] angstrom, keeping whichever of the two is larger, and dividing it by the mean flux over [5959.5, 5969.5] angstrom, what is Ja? 1.02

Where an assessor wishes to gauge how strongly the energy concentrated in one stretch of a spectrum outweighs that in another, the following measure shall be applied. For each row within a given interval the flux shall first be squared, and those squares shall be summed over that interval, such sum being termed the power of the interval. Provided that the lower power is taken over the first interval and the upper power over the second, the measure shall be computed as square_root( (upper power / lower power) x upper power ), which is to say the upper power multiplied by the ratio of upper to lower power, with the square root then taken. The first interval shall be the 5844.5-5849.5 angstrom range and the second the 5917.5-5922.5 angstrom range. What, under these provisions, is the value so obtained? 146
